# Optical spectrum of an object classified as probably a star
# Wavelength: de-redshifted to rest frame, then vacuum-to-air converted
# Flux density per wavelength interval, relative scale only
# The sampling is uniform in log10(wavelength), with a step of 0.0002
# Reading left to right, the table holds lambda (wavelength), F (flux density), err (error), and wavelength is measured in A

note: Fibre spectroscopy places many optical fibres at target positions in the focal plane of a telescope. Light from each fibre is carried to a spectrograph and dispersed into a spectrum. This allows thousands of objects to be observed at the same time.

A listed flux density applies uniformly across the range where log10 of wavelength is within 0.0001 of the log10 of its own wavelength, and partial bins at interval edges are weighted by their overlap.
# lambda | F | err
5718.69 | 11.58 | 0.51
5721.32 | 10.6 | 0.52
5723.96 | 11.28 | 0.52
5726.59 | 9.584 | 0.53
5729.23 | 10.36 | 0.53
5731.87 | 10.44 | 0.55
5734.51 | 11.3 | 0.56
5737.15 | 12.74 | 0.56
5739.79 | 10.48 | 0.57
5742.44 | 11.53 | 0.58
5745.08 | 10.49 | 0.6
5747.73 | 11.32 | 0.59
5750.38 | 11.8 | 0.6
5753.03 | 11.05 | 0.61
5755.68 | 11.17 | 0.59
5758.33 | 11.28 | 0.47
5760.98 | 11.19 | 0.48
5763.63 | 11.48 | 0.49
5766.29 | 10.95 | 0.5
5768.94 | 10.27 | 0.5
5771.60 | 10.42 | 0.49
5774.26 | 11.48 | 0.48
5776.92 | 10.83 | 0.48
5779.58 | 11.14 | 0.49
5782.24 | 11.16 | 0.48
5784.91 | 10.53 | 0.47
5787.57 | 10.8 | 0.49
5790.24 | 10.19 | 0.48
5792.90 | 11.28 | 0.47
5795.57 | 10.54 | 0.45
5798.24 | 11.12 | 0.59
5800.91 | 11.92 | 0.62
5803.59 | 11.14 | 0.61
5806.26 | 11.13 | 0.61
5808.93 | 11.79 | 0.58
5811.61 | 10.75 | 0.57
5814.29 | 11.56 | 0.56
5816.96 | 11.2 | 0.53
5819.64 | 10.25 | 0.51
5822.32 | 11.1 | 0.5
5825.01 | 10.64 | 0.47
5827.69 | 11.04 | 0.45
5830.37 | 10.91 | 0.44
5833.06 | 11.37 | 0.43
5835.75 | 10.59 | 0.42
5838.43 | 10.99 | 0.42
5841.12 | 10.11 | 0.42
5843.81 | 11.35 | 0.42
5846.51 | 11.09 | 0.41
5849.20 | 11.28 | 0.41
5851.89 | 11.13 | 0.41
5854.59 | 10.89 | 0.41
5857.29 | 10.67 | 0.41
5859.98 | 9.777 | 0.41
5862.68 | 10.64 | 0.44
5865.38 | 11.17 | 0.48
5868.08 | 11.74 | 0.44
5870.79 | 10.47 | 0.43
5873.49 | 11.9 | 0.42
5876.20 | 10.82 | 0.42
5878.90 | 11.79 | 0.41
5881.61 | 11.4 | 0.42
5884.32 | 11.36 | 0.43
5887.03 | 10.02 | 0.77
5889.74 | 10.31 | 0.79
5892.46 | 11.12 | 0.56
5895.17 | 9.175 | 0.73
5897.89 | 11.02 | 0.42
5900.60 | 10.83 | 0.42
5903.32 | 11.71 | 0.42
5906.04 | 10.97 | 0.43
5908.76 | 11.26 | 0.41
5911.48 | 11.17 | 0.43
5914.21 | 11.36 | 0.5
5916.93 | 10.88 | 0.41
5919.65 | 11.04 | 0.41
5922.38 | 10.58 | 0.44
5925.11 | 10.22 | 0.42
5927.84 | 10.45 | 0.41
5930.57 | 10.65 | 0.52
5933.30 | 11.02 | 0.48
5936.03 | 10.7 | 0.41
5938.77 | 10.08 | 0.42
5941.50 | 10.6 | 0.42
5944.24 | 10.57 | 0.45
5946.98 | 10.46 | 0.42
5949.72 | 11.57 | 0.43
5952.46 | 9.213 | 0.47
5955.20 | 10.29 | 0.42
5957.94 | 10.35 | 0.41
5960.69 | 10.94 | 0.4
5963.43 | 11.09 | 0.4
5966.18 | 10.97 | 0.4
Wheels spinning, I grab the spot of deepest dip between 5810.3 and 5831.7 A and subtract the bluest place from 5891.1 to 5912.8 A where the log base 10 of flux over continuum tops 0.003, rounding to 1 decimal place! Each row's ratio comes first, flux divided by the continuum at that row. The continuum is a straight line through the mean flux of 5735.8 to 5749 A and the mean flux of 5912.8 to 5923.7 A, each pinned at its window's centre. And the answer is -72.8 A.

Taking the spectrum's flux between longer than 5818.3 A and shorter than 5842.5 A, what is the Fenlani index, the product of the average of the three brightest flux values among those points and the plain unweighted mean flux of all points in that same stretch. 120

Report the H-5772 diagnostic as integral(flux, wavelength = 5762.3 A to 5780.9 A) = 203.5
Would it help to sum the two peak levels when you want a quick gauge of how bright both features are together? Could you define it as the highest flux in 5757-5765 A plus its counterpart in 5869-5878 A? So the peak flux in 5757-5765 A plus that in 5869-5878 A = 23.4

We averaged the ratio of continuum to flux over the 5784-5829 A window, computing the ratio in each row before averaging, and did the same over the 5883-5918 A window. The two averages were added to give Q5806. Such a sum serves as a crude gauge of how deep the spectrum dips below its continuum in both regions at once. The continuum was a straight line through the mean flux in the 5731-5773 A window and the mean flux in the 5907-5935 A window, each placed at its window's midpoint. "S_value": 2.01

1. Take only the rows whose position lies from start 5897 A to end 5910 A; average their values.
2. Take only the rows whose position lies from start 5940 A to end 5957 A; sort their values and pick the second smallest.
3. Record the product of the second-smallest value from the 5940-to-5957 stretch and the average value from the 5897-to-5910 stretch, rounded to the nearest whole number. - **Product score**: 115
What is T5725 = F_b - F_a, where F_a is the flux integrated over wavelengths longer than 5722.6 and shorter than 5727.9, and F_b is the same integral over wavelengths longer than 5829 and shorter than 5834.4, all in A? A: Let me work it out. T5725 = 4.8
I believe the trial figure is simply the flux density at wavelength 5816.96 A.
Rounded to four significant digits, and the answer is 11.20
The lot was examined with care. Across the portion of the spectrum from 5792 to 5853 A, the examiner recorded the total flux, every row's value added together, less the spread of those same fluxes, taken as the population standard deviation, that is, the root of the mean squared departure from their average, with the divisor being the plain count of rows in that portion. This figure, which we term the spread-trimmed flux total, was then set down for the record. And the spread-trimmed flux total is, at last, 254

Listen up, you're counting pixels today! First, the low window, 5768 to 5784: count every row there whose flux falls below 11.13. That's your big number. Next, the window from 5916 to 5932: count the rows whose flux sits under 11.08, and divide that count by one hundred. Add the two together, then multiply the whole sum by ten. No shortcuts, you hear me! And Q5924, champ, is 31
